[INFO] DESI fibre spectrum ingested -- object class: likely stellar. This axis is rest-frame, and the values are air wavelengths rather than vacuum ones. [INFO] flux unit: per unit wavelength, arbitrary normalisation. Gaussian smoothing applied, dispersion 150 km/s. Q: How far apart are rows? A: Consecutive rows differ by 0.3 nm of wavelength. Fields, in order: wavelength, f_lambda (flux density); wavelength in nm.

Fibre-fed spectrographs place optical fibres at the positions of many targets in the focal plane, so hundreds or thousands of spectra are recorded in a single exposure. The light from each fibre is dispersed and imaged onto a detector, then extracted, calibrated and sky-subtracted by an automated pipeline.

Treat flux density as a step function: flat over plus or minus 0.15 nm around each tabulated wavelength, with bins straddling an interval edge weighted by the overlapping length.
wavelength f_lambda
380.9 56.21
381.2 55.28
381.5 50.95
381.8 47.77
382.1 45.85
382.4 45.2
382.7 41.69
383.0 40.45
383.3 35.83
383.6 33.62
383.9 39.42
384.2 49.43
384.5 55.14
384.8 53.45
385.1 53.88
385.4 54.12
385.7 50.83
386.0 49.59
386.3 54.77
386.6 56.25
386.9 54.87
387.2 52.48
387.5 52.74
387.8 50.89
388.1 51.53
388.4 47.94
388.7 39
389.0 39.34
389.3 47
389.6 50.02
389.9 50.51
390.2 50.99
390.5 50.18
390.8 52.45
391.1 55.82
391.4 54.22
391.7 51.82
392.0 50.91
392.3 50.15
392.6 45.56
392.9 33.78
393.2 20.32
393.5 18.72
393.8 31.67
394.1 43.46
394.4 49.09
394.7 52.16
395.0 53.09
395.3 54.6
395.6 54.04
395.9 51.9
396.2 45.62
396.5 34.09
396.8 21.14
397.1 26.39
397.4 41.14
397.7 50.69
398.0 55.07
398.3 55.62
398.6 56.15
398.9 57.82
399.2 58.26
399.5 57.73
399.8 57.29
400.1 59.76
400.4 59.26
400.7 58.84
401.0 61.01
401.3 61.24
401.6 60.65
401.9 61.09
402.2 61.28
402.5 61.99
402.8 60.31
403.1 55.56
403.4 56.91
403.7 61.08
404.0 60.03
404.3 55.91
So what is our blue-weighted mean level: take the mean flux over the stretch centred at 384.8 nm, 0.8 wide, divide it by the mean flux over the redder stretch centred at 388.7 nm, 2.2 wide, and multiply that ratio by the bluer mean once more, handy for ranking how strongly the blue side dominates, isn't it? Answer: 63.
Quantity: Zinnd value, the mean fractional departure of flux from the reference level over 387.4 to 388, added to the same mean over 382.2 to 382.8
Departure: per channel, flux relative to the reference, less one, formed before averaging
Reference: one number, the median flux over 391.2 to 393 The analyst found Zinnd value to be -0.1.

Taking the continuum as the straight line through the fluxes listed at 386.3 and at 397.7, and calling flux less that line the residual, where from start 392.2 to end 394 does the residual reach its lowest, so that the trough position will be 393.5 nm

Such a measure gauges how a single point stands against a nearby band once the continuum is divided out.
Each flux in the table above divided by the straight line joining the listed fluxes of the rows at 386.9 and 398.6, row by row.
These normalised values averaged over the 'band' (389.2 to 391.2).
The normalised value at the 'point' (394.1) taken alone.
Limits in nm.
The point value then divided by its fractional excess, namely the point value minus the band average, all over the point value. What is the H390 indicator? -4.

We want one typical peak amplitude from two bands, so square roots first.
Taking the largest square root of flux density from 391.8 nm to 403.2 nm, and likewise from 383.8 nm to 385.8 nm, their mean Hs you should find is 7.65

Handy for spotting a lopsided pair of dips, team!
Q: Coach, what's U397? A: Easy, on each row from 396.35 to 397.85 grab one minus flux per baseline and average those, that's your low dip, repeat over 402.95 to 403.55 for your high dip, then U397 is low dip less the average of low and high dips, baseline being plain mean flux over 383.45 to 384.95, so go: 0.23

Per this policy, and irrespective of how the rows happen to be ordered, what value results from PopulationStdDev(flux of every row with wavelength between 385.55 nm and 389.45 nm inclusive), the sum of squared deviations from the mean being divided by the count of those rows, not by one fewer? 5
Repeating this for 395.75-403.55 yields 11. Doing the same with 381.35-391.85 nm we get 6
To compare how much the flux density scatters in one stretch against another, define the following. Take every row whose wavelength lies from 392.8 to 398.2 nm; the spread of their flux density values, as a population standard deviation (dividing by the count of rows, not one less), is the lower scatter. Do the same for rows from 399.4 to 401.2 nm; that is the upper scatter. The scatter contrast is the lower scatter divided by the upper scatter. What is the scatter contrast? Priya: 10.1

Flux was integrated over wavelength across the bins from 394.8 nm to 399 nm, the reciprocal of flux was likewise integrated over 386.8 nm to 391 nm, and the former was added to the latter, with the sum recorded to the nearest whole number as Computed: 197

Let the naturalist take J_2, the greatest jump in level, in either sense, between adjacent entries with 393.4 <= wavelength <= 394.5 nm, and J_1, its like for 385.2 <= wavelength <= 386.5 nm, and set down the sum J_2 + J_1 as 18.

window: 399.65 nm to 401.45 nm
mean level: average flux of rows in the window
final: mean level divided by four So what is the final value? 14.9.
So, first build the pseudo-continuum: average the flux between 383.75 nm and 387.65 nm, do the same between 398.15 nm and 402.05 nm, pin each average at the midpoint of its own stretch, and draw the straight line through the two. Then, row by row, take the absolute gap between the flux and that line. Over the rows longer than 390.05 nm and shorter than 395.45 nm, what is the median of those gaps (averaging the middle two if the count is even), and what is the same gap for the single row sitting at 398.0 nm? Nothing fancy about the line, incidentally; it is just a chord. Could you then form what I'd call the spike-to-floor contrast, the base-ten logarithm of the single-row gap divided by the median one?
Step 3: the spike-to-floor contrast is -0.17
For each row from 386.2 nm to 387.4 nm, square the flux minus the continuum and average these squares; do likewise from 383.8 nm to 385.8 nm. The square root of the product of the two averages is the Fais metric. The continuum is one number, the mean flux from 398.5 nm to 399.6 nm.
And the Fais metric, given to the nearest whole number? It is 27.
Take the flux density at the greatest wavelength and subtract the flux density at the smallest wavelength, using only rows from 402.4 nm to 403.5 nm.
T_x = -5.1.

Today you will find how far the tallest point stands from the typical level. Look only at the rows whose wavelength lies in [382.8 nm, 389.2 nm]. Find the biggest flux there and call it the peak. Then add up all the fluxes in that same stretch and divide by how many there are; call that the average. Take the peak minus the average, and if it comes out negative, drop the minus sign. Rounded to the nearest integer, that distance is 8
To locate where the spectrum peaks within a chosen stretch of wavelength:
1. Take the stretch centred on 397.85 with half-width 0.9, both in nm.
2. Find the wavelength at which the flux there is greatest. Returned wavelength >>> 398.6 nm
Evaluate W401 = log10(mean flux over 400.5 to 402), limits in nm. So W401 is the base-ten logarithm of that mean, 1.78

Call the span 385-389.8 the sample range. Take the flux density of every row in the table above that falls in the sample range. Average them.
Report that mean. 50.3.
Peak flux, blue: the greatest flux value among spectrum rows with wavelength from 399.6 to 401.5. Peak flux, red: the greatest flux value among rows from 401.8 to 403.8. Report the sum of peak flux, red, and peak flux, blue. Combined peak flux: 123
